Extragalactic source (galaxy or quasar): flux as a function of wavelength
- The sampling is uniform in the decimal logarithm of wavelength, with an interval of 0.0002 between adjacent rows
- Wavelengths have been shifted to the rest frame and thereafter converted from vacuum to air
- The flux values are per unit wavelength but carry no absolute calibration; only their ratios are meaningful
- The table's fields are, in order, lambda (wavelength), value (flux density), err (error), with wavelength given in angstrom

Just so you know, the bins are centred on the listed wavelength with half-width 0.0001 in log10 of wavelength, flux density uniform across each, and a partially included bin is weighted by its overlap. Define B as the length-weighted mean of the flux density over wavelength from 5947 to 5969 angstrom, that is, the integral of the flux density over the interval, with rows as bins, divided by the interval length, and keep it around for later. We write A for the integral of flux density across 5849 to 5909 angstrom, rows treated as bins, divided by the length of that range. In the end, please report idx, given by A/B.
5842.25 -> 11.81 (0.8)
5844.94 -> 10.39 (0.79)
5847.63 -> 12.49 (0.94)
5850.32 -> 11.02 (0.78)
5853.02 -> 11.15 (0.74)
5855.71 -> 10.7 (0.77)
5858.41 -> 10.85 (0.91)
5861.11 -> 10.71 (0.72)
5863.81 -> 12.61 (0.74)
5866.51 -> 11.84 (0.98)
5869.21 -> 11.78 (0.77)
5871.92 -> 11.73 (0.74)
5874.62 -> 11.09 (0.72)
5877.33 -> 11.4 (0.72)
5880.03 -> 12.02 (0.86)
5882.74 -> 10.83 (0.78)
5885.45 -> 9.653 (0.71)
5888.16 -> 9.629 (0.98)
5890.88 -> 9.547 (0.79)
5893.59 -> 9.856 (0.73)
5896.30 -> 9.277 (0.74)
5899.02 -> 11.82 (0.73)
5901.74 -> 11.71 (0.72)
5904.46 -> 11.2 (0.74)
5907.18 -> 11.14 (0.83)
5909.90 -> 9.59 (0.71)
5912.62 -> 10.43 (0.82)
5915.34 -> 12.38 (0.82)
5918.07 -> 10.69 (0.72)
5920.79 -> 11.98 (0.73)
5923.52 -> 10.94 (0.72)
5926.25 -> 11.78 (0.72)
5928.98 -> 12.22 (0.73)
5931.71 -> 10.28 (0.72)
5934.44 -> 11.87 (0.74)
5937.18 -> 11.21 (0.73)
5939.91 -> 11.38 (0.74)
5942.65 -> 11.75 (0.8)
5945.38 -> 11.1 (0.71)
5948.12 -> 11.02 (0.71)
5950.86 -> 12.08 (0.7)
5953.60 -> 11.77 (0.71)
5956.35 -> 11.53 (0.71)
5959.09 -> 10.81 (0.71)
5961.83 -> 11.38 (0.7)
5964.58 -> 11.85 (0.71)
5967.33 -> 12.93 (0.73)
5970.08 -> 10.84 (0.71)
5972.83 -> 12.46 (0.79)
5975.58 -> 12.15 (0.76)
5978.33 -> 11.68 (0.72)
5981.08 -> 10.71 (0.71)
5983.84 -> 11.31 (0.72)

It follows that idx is 0.94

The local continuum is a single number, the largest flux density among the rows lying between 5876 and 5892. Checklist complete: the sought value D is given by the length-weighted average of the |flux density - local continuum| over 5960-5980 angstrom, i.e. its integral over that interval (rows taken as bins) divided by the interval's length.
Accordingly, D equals 0.6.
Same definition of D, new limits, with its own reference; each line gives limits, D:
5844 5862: 1.1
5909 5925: 1.1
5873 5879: 0.7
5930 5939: 0.9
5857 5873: 0.6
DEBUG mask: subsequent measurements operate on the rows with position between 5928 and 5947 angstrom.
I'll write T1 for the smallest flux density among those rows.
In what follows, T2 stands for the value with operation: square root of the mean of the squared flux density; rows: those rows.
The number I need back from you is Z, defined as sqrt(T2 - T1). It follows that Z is 1.07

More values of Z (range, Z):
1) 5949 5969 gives 0.98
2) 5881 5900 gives 0.92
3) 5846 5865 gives 0.83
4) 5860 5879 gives 0.95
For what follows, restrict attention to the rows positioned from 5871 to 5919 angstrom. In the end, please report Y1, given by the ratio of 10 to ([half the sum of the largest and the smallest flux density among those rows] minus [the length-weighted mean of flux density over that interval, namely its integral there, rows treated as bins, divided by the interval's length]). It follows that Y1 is 170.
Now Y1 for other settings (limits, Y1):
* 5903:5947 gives -38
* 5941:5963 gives 753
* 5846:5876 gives 47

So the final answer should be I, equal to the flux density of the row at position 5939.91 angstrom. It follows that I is 11.38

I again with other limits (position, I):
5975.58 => 12.15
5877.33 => 11.4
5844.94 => 10.39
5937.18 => 11.21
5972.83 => 12.46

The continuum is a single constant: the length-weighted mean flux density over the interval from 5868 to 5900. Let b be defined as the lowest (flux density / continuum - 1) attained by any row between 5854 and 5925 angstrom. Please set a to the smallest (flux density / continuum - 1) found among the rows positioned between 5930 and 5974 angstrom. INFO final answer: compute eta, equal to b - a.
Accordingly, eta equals -0.09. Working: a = -0.04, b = -0.133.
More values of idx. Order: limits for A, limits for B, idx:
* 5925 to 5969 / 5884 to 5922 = 1.09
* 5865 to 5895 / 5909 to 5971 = 0.95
